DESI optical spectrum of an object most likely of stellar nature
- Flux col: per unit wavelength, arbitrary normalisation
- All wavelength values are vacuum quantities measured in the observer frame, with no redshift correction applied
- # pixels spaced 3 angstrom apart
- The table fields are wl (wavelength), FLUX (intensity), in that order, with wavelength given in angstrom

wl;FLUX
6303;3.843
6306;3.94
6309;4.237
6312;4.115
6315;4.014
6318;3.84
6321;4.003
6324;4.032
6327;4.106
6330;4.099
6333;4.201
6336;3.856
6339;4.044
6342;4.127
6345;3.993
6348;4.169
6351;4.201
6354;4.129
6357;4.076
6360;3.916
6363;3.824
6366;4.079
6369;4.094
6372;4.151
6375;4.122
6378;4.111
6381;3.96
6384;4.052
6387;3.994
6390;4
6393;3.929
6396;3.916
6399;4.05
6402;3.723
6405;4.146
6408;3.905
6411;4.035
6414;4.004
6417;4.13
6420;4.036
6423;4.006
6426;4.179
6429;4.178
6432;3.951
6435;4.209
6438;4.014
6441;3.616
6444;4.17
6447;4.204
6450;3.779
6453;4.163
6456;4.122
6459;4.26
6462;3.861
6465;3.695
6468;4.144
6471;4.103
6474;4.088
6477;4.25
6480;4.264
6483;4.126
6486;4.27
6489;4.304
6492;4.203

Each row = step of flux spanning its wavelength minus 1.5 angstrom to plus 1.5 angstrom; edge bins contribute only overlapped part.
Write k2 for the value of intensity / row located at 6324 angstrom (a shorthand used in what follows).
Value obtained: 4.032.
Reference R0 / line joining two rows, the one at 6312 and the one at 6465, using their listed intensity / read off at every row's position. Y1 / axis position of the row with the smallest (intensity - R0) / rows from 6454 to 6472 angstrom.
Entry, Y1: 6465 angstrom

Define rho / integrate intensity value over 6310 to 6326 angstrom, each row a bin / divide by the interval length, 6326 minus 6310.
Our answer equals 4.01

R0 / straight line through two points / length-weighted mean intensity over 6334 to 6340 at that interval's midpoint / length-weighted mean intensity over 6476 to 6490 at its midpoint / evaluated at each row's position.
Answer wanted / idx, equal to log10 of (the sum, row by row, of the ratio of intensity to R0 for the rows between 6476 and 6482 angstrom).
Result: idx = 0.3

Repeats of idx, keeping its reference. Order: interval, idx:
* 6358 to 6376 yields 0.8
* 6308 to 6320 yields 0.6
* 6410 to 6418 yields 0.5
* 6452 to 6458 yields 0.3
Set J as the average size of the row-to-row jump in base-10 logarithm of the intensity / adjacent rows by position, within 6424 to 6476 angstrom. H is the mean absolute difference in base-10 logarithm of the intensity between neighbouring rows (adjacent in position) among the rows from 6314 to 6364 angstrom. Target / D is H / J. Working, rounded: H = 0.0127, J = 0.0255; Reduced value 0.50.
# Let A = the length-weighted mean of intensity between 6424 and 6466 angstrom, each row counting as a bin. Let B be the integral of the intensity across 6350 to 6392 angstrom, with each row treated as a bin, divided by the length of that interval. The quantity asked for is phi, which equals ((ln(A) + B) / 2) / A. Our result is 0.675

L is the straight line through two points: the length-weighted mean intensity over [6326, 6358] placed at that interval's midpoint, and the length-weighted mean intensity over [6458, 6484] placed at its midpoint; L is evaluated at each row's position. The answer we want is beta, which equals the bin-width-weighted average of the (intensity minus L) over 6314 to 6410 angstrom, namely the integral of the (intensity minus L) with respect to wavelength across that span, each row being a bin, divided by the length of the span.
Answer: -0.063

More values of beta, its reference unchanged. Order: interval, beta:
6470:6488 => 0.106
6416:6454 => -0.040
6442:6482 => -0.005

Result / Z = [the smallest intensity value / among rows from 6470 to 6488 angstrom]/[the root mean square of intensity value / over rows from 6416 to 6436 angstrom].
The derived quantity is 1.00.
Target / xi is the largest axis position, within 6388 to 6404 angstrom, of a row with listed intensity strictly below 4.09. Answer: 6402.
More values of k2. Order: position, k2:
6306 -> 3.94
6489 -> 4.304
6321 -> 4.003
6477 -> 4.25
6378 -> 4.111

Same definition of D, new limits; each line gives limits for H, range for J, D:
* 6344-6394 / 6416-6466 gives 0.37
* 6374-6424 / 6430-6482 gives 0.53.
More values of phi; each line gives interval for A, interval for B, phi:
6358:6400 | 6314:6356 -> 0.679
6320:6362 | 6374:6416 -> 0.664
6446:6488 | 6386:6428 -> 0.661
